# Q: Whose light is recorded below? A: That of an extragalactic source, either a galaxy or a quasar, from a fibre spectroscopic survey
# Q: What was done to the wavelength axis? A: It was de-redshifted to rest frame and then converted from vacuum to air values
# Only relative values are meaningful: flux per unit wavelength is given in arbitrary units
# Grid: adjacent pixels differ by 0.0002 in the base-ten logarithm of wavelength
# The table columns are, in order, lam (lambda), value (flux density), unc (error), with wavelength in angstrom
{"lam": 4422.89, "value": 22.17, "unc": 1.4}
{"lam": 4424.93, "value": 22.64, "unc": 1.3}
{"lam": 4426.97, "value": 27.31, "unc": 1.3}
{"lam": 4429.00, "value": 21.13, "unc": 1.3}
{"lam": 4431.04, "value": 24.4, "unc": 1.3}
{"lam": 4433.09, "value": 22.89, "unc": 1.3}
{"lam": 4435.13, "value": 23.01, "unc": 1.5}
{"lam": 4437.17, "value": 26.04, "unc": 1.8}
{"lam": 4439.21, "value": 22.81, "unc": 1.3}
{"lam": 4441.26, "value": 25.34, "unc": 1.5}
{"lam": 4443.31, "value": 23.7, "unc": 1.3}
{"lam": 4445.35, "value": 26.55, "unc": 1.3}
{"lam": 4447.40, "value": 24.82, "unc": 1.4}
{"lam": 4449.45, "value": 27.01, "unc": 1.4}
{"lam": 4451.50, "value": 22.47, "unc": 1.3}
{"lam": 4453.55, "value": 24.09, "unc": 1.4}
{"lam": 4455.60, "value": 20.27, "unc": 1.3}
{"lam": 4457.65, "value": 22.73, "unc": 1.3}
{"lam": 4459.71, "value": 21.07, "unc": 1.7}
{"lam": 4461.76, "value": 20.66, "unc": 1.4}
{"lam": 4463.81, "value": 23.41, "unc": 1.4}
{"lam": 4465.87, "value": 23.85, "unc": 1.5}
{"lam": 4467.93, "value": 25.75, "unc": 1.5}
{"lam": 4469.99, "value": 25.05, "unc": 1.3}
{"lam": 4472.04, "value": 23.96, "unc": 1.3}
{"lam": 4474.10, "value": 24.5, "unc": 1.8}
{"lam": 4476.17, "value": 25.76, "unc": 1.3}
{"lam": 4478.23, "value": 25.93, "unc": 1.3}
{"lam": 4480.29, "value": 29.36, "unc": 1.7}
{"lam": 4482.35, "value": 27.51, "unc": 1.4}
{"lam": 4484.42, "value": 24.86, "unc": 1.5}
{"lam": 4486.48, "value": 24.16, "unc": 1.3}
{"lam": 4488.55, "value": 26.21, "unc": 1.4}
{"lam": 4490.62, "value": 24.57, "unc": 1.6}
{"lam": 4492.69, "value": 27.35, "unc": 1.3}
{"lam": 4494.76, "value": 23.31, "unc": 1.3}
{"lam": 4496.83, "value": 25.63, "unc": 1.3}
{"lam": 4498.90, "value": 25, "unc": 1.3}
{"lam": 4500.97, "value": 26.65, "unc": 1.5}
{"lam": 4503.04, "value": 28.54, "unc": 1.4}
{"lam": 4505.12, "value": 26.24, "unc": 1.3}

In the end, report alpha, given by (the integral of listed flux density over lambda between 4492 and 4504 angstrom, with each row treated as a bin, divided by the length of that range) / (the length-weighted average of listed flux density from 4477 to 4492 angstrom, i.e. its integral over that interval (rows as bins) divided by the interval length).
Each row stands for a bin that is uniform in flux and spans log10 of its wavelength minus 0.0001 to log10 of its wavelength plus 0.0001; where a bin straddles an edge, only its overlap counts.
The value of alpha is 1.00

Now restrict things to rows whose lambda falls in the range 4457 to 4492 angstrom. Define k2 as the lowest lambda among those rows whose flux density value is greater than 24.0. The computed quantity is 4467.93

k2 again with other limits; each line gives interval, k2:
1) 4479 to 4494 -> 4480.29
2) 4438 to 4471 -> 4441.26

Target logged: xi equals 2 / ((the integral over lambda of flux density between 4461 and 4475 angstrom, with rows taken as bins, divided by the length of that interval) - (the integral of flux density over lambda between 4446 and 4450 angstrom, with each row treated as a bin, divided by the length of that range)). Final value -1.1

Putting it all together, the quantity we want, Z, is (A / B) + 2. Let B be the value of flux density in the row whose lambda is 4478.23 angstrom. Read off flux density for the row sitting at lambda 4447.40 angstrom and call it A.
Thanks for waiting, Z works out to 2.96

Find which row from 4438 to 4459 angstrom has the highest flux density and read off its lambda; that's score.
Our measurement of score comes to 4449.45 angstrom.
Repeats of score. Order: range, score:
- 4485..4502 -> 4492.69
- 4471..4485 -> 4480.29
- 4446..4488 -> 4480.29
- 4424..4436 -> 4426.97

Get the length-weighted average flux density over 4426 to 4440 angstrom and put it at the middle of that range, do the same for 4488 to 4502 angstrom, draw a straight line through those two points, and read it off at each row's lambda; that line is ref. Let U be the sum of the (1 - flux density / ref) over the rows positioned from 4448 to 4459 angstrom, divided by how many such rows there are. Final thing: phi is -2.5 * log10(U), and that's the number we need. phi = 3.3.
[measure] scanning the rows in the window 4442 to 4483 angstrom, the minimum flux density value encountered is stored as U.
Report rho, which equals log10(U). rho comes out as 1.31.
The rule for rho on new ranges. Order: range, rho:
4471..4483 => 1.38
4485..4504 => 1.37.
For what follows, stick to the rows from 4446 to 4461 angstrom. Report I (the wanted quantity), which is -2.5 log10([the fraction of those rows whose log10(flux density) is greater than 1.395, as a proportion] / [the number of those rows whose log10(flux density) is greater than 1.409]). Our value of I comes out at 2.11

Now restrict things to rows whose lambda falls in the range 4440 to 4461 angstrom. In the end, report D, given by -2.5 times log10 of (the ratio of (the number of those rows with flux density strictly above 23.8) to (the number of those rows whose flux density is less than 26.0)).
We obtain 0.51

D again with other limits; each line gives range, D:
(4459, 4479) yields 0.39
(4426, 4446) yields 0.37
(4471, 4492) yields -0.39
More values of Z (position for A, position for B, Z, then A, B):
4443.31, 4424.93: 3.05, 23.7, 22.64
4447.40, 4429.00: 3.17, 24.82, 21.13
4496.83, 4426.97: 2.94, 25.63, 27.31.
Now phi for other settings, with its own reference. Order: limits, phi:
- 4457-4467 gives 2.6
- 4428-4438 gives 4.3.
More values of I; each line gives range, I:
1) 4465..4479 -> 1.80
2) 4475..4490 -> 1.91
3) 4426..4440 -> 2.11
